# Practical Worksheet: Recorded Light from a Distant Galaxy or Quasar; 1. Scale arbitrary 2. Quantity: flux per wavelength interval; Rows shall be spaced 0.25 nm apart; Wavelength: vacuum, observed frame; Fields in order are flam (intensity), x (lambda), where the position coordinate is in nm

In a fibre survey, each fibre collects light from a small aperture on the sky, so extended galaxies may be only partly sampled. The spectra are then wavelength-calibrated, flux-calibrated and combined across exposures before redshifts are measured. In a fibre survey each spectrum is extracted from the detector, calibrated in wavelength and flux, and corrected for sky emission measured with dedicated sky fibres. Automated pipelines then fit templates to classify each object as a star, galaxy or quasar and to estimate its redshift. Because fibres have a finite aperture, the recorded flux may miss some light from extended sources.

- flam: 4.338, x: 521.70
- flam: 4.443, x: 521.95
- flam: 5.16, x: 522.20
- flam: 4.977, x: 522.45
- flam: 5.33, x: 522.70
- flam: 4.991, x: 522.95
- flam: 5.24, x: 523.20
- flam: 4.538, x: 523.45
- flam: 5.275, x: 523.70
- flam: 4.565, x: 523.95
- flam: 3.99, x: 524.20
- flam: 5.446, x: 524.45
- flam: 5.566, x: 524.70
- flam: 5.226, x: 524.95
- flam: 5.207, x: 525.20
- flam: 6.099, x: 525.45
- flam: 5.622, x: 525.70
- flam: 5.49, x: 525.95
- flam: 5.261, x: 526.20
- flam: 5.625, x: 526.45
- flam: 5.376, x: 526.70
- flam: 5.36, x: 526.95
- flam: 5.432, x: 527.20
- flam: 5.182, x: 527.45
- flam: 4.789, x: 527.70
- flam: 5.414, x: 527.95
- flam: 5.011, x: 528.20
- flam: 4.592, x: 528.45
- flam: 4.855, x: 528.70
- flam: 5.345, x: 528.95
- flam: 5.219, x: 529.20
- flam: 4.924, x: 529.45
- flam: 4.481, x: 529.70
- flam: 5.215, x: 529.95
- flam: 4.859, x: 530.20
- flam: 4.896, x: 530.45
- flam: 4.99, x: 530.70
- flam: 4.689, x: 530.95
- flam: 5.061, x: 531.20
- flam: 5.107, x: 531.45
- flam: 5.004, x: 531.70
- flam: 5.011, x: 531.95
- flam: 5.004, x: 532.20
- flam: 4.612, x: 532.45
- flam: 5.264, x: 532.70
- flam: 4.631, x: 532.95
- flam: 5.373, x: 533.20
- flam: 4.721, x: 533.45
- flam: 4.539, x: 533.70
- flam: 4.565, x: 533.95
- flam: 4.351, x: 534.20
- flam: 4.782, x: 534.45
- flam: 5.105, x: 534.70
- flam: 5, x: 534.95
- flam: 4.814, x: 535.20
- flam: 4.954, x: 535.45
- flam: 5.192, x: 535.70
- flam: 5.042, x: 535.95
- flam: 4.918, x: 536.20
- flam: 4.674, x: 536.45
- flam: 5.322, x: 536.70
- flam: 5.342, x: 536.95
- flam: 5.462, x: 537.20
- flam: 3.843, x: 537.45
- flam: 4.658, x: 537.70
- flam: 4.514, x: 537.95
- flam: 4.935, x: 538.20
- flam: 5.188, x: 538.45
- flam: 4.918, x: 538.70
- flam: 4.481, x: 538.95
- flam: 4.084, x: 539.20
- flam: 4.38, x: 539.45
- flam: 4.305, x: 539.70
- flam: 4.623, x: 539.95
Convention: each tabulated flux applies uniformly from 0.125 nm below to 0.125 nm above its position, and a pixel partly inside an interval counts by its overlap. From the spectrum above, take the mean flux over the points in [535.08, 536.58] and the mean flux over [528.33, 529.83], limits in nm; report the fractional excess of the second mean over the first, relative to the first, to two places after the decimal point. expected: -0.01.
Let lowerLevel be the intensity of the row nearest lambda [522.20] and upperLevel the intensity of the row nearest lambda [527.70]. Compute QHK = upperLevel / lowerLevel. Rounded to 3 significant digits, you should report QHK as 0.928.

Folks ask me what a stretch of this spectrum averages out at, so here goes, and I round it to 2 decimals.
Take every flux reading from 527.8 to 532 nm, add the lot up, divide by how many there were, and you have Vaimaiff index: 4.98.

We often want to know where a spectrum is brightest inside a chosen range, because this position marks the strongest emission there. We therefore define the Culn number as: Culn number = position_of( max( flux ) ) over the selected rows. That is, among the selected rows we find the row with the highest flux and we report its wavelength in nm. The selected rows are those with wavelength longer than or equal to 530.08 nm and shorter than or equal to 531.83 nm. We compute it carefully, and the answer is 531.45 nm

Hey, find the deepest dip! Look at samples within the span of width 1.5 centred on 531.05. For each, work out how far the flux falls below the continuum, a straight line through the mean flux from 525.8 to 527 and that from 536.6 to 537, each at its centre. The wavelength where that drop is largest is 530.95 nm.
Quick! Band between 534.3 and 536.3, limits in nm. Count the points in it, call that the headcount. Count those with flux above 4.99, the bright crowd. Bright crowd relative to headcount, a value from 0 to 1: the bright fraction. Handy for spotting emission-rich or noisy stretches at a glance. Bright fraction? 0.50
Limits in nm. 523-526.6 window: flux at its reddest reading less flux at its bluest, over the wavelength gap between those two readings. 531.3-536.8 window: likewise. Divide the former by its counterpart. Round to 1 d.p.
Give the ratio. 2.9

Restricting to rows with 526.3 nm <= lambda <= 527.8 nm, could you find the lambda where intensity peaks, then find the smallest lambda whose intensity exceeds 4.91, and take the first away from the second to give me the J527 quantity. 0.00 nm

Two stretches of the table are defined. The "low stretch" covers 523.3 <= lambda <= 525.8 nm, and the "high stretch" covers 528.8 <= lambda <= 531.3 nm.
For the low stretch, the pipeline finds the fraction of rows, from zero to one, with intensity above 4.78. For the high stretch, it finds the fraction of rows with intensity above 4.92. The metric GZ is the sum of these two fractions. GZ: 1.30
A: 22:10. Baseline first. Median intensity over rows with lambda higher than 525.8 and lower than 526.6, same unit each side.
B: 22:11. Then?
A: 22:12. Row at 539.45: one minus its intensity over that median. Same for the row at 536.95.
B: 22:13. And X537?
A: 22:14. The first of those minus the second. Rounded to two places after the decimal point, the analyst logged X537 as 0.18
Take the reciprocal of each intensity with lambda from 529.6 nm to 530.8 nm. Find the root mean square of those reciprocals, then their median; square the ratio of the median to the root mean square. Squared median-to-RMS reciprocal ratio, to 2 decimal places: 0.99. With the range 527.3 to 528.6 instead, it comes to 0.98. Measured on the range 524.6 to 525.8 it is 0.98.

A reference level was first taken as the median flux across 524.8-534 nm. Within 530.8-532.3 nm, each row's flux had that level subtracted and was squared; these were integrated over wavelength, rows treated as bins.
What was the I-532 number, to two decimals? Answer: 0.04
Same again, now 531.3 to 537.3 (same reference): 0.58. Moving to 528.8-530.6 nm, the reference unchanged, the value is 0.14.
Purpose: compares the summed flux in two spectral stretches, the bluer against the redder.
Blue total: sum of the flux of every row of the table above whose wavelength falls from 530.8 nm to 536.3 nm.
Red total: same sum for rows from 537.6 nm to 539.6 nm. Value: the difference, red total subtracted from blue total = 71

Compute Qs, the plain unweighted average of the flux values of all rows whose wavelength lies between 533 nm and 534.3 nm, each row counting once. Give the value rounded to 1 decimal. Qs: 4.7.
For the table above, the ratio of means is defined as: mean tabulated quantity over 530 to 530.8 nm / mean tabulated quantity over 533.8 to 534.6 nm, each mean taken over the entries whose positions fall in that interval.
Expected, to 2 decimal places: 1.08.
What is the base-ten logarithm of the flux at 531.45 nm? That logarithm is 0.708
